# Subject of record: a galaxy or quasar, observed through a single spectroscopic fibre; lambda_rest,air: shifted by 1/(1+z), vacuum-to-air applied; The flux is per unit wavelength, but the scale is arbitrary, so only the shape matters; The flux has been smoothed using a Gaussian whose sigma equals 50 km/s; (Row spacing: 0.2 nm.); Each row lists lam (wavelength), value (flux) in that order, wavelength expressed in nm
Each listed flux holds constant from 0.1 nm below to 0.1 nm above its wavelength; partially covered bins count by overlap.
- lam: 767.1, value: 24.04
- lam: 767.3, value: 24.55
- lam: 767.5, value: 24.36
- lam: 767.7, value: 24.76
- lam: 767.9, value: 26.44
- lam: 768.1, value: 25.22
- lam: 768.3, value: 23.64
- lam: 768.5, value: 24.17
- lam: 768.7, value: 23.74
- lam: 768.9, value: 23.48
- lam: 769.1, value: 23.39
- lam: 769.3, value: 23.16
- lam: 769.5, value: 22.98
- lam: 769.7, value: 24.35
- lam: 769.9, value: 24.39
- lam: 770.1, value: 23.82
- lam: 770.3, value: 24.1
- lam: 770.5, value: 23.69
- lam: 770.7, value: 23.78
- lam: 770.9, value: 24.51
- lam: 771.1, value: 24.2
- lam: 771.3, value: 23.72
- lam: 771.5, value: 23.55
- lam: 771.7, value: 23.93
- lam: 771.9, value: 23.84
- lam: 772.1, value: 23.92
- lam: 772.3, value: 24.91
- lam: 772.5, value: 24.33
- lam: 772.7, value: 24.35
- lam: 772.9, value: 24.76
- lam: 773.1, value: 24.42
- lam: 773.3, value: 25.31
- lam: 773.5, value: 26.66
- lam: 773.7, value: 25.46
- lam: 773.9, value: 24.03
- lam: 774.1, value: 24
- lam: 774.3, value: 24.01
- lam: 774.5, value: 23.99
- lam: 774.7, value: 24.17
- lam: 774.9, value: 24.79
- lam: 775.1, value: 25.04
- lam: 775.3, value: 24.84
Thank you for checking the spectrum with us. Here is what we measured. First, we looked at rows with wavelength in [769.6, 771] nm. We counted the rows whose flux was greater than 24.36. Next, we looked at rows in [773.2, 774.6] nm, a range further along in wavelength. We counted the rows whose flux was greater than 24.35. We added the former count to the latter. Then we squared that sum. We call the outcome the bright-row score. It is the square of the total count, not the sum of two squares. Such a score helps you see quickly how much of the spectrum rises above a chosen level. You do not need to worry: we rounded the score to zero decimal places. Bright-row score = 25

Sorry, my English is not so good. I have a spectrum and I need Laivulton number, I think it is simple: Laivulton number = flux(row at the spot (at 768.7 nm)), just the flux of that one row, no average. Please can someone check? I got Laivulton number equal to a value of 23.74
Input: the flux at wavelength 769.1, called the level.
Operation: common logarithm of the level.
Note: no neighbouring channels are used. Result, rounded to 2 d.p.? 1.37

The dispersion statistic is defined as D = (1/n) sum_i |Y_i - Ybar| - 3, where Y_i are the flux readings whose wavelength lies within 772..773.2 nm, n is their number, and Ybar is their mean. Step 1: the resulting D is -2.74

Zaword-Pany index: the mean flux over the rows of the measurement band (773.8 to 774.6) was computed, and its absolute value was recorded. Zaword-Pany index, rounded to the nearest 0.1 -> 24.0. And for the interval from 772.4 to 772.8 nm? 24.3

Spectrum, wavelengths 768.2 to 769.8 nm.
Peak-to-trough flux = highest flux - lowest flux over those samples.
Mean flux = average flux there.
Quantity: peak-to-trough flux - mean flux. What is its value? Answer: -22.2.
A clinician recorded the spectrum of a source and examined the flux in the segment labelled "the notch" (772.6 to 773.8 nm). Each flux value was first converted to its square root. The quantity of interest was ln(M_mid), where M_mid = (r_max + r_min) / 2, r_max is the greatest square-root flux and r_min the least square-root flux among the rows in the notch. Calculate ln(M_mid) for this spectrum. 1.62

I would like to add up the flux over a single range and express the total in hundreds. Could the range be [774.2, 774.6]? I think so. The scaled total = 0.480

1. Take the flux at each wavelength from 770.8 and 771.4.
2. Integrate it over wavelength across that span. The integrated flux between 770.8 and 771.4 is 14.5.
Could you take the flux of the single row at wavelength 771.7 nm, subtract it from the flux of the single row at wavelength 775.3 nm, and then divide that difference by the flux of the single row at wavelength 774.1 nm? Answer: 0.038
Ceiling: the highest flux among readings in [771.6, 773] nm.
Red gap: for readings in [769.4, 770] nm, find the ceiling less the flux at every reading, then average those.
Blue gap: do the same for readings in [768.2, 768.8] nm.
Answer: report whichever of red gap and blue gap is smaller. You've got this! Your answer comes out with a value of 1.0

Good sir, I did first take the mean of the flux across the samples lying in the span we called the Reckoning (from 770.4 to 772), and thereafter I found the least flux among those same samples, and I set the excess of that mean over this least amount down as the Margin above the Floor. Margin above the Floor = 0.35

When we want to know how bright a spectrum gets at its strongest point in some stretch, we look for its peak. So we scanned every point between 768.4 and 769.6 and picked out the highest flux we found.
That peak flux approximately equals 24.17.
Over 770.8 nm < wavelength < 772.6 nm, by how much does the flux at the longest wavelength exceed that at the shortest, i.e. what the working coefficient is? -0.18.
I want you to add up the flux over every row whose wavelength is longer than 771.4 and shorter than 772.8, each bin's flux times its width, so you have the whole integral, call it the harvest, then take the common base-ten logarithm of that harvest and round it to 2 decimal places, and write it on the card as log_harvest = 1.53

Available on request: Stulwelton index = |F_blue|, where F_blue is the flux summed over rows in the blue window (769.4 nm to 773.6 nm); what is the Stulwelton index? 510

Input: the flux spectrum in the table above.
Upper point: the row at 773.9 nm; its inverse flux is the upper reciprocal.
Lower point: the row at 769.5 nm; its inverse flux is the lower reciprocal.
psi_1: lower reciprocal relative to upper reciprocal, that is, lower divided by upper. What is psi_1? 1.05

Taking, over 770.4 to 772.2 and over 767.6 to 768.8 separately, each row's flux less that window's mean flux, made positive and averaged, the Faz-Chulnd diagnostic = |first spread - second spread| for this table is 0.60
